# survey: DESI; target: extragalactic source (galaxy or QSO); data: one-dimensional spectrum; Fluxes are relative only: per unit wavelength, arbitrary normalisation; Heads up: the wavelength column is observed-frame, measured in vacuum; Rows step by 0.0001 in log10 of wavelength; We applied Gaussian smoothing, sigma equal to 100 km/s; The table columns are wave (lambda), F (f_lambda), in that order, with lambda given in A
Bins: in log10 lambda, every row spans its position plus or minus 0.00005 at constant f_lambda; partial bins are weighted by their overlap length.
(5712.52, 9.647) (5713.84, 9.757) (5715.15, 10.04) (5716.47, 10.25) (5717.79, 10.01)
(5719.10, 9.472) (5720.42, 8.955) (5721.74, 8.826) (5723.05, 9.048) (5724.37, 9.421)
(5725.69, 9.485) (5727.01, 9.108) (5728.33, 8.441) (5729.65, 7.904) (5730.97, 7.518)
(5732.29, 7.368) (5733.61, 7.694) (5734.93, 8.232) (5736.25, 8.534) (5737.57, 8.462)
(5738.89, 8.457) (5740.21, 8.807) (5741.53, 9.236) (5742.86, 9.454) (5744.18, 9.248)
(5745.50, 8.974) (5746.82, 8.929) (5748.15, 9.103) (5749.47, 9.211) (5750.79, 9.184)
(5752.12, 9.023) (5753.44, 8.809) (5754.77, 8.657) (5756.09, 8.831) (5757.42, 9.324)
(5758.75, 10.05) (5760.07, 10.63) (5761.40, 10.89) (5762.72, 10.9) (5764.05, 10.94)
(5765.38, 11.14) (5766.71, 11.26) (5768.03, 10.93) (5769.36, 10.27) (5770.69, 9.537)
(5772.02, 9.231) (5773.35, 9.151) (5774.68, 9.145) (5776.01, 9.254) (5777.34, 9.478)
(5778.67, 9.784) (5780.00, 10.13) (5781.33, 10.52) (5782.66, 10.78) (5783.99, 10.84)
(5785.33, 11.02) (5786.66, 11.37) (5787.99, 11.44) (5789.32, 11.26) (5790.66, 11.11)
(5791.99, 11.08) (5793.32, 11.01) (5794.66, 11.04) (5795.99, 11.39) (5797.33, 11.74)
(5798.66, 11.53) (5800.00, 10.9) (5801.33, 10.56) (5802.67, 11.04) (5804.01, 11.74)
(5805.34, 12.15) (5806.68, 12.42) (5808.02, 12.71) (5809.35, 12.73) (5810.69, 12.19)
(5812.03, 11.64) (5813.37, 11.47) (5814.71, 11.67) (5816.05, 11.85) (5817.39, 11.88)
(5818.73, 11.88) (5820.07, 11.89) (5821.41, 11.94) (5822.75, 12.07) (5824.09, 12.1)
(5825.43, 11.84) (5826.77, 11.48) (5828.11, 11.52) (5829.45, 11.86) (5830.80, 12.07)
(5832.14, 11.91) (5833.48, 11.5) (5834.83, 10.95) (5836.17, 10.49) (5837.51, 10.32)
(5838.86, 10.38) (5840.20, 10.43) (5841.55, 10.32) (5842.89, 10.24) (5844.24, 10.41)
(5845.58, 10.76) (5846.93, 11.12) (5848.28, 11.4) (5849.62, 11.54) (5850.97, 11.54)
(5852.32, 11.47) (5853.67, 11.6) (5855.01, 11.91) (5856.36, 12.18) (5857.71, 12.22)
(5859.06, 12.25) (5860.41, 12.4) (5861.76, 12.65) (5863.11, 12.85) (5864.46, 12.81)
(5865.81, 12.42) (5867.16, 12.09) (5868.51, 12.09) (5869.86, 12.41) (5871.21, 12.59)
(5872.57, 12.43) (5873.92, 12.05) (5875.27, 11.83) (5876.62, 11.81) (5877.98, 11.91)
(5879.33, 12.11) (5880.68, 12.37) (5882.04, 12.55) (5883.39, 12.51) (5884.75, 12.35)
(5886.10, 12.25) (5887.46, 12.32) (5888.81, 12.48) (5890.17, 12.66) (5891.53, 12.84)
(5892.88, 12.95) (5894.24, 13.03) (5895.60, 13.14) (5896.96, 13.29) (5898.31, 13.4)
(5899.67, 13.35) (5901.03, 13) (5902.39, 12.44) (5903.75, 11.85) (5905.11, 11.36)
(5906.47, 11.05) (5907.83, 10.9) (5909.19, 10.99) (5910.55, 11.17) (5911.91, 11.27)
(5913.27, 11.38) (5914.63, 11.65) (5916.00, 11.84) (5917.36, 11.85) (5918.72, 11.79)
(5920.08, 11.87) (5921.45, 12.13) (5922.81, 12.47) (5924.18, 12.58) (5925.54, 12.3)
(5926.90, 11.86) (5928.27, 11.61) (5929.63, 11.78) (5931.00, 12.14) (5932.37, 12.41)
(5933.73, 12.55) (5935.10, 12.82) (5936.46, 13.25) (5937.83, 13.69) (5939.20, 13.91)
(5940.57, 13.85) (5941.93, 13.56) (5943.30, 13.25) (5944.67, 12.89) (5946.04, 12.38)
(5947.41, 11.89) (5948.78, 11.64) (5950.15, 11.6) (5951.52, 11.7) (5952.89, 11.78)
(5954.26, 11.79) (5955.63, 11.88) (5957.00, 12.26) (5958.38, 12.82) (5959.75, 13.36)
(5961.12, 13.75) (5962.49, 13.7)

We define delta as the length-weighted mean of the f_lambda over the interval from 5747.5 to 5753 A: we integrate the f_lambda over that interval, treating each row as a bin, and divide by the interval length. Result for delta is 9.1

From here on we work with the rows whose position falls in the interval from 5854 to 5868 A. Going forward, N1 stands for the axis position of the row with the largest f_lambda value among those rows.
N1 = 5863.11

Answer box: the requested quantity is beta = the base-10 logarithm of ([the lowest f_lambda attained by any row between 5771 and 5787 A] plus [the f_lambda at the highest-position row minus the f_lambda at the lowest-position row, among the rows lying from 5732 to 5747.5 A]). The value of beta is 1.03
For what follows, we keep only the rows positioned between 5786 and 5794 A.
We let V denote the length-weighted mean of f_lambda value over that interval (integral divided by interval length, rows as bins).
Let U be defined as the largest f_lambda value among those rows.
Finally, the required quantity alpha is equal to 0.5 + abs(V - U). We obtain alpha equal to 0.73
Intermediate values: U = 11.44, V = 11.2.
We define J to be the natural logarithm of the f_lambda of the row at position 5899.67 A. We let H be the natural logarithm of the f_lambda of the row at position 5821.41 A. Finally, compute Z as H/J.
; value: 0.96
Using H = 2.48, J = 2.59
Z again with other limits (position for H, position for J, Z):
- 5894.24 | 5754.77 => 1.19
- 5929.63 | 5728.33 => 1.16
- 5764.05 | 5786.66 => 0.98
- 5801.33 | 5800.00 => 0.99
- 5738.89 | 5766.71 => 0.88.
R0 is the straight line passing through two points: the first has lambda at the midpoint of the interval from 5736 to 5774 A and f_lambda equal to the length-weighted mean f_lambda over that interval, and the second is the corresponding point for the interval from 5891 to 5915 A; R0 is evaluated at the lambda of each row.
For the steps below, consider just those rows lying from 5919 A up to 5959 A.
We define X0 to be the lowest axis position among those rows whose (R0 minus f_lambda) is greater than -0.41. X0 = 5920.08 A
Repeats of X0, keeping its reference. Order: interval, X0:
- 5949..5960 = 5950.15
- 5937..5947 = 5943.30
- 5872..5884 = 5873.92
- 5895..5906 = 5902.39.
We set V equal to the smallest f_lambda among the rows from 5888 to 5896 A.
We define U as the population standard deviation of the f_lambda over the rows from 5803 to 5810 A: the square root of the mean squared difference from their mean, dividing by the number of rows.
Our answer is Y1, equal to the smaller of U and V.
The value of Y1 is 0.37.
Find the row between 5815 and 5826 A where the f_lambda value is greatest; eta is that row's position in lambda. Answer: 5824.09 A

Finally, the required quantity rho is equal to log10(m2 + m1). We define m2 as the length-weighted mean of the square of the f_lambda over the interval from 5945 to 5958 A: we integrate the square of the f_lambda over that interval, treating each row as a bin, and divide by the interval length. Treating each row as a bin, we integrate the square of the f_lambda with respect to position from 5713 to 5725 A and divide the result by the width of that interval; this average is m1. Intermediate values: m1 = 91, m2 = 142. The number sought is 2.37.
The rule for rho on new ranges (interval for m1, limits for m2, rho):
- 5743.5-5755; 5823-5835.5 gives 2.34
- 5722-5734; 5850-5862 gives 2.33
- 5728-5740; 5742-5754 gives 2.17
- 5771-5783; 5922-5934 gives 2.38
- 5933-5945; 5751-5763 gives 2.43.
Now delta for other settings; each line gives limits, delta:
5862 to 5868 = 12.5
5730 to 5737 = 7.9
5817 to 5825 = 12.0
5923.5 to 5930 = 12.1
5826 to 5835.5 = 11.6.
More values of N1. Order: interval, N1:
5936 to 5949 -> 5939.20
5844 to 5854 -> 5853.67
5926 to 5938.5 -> 5937.83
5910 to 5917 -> 5916.00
